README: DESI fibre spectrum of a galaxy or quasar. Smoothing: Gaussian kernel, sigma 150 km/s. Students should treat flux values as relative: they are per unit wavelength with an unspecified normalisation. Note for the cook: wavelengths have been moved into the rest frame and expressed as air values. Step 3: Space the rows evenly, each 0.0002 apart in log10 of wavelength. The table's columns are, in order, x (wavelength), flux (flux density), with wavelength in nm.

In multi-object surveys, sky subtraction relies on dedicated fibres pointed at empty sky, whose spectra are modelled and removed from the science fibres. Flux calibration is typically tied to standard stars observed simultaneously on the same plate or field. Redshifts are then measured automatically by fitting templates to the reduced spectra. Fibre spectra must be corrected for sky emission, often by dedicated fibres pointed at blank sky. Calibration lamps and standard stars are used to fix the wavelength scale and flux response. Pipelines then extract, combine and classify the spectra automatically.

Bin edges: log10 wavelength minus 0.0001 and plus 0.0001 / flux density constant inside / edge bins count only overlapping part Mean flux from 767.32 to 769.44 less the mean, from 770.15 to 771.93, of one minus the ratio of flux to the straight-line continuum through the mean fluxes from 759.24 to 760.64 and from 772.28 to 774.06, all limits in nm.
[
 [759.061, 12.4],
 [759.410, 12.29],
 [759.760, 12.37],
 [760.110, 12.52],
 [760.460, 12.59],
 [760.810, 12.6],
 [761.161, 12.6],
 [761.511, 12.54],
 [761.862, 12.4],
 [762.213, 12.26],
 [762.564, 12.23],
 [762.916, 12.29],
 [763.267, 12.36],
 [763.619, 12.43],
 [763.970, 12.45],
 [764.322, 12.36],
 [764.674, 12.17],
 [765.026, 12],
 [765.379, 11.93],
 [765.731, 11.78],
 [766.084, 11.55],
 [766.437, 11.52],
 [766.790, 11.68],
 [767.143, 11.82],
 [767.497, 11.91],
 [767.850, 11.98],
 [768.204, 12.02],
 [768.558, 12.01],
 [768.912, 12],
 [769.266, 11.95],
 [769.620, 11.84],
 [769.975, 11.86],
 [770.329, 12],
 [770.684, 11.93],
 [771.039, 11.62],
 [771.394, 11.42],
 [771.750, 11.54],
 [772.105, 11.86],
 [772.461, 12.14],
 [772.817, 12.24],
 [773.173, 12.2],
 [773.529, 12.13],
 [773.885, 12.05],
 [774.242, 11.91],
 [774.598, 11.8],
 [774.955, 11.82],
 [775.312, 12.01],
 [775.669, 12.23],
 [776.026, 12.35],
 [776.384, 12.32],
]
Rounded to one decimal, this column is 11.9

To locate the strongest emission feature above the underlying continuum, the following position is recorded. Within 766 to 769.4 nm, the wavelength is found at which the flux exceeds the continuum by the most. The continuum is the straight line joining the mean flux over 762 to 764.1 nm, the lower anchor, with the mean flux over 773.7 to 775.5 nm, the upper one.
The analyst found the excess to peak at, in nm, 768.912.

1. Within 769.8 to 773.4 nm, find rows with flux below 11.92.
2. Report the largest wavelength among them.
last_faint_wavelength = 772.105 nm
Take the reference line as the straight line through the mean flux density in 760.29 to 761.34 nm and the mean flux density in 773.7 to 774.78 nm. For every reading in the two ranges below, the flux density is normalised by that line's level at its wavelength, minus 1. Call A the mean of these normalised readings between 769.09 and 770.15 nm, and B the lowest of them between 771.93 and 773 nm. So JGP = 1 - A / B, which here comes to -0.6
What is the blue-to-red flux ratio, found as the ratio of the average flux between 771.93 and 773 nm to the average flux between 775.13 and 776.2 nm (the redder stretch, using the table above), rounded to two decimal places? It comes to 0.99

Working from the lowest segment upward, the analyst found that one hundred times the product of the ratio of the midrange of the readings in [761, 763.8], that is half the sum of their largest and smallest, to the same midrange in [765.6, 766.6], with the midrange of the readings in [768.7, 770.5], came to 1270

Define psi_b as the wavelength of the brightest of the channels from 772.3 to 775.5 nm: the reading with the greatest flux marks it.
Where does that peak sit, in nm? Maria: 772.817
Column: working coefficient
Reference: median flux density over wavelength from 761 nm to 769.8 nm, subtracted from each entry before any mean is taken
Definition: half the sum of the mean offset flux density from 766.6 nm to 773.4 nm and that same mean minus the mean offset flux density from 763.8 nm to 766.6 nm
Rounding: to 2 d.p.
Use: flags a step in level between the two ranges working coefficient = -0.09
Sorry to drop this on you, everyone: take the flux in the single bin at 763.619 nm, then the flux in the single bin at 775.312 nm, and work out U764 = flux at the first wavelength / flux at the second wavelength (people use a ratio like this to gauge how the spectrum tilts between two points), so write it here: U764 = 1.03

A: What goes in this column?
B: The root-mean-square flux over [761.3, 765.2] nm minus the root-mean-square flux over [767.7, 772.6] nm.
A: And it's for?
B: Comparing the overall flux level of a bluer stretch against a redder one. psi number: 0.45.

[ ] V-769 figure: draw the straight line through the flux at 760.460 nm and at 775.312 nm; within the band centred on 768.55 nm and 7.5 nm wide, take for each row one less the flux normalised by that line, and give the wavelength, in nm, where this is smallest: 770.329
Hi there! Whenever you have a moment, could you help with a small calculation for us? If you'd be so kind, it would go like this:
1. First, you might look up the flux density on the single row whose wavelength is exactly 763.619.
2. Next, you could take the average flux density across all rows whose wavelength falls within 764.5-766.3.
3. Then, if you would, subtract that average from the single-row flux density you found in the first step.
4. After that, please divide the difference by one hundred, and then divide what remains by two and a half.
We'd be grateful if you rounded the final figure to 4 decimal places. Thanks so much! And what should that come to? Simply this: 0.0022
